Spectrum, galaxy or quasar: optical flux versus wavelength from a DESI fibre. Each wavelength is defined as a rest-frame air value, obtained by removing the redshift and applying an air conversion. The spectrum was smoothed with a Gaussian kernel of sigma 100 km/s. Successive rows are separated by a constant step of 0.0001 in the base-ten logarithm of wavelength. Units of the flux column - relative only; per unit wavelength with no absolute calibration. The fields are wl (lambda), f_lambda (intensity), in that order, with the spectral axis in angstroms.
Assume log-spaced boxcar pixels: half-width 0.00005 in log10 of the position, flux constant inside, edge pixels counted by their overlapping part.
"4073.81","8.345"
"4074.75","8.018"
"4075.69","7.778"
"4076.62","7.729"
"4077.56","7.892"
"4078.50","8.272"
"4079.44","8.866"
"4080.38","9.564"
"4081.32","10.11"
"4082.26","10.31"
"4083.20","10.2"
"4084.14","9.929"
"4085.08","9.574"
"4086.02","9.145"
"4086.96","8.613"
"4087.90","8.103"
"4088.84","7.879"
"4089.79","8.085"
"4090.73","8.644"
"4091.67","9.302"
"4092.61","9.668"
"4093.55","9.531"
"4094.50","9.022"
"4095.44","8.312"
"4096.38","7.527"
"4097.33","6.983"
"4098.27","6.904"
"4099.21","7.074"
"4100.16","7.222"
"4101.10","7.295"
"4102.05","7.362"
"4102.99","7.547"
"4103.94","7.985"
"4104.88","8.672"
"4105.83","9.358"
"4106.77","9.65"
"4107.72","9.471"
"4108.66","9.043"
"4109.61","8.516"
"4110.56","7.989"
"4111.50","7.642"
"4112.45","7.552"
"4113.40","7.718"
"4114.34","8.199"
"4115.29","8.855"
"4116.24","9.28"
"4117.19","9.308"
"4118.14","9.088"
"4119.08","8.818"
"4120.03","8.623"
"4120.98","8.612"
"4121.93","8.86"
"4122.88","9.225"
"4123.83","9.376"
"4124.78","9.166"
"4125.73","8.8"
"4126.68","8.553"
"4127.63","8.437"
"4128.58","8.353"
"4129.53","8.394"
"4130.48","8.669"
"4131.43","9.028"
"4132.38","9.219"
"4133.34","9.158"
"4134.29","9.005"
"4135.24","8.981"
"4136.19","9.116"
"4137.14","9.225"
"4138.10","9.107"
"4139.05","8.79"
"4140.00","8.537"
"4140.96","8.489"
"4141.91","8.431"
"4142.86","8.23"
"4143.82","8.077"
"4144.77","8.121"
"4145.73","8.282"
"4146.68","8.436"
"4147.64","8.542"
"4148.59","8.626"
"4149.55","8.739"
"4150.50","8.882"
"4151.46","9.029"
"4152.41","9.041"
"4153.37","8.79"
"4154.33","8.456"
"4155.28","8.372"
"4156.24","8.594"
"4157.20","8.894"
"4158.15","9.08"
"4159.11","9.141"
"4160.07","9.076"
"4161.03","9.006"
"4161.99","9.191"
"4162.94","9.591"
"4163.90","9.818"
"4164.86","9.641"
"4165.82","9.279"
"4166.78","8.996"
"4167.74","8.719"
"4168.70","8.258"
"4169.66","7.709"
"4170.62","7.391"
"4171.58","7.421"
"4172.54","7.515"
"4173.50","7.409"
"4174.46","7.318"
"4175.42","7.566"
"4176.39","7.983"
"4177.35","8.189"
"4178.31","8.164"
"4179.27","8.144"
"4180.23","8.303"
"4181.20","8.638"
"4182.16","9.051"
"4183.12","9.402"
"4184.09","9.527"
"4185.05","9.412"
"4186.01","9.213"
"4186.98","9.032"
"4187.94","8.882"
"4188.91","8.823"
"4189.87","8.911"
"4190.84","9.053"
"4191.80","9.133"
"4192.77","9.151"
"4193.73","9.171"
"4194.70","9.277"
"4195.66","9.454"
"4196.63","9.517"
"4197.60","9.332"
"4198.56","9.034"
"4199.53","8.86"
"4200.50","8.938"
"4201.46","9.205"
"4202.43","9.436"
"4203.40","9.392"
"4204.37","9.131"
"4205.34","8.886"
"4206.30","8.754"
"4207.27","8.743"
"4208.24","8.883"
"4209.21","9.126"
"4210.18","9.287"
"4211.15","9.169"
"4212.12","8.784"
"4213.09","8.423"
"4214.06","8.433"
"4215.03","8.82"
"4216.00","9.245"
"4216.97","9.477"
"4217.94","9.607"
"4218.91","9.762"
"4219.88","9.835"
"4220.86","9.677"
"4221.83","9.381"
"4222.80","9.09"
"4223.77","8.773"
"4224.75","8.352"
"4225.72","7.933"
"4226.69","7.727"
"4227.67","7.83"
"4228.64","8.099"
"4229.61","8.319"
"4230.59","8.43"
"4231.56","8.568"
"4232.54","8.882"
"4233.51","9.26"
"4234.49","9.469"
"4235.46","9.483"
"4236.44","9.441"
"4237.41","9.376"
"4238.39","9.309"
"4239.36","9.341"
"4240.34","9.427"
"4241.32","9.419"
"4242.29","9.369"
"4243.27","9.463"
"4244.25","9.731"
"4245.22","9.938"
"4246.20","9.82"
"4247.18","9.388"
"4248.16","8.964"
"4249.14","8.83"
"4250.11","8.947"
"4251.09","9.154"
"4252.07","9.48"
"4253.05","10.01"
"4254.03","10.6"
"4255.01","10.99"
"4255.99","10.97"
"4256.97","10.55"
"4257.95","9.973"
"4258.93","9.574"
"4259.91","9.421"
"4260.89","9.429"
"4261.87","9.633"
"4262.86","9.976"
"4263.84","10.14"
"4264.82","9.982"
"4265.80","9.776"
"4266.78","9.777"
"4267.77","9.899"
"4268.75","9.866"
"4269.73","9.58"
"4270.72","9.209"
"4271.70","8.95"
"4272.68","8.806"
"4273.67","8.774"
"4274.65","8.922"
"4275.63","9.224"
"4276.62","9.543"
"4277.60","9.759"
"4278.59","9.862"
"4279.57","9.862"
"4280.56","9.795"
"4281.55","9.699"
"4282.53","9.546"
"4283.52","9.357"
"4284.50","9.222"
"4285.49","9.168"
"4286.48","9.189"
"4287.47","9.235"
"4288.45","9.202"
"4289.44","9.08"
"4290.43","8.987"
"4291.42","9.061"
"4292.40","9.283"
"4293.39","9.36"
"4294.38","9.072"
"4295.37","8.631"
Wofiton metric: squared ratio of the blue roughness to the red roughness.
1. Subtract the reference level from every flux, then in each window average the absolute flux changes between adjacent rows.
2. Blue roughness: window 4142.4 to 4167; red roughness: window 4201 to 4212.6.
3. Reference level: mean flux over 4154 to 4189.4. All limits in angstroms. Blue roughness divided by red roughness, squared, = 1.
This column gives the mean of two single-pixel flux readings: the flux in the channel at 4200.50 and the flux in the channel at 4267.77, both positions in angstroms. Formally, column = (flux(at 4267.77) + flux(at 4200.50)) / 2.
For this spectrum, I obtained 9.42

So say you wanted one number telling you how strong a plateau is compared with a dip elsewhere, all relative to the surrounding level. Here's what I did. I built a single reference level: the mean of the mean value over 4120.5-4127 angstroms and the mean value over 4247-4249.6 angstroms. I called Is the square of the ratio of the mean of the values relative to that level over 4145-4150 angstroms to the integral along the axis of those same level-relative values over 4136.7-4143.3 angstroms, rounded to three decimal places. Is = 0.022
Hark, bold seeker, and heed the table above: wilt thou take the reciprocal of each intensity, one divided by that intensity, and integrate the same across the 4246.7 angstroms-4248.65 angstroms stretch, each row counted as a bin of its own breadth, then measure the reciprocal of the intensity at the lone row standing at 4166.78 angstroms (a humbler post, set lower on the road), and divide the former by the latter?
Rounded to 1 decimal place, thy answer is 1.9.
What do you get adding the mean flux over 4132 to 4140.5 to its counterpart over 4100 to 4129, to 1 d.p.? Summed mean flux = 17.6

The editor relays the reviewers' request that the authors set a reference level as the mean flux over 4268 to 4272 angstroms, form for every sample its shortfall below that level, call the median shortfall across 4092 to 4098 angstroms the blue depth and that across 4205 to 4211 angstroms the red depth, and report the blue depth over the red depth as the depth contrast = 1.4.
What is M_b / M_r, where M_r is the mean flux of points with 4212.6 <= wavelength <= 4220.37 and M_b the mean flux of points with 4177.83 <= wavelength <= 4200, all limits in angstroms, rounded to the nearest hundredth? 0.98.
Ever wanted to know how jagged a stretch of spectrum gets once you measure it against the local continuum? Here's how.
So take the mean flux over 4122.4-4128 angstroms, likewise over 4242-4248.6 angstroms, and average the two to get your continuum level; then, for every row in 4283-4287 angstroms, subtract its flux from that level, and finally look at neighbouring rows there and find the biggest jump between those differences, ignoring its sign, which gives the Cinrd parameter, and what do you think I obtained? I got 0.1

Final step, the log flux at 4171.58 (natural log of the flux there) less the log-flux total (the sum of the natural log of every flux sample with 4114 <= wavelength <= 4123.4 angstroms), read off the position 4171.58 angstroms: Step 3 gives -19.8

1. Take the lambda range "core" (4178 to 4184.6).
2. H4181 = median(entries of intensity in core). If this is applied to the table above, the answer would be 8.64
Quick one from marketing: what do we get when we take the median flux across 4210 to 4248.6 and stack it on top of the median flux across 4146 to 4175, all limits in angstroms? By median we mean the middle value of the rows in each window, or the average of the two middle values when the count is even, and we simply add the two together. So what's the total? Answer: 18.1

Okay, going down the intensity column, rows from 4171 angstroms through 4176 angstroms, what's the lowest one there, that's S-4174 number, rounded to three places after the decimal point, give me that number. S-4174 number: 7.318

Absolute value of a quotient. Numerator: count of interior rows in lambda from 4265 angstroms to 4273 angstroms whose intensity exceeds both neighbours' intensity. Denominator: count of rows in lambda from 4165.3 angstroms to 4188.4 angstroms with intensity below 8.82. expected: 0.07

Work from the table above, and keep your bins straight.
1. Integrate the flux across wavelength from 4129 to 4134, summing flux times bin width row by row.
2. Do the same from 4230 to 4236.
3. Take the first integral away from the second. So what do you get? 10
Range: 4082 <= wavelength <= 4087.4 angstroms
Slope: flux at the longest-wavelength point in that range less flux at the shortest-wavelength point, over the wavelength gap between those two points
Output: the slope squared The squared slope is 0.13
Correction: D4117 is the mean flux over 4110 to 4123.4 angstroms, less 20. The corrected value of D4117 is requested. -11.4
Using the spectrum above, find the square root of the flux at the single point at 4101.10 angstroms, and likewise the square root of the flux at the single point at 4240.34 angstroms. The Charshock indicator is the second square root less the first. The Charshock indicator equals 0.37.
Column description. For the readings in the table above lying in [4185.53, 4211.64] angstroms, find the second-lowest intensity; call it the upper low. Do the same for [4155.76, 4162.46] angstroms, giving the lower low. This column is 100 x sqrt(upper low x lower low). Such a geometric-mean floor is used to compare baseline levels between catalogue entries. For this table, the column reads 882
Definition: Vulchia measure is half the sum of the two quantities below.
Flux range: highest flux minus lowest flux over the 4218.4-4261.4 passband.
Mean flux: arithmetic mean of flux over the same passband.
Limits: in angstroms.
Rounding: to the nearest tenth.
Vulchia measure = 6.3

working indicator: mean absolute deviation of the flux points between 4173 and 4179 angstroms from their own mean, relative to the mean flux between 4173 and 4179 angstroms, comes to 0.044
